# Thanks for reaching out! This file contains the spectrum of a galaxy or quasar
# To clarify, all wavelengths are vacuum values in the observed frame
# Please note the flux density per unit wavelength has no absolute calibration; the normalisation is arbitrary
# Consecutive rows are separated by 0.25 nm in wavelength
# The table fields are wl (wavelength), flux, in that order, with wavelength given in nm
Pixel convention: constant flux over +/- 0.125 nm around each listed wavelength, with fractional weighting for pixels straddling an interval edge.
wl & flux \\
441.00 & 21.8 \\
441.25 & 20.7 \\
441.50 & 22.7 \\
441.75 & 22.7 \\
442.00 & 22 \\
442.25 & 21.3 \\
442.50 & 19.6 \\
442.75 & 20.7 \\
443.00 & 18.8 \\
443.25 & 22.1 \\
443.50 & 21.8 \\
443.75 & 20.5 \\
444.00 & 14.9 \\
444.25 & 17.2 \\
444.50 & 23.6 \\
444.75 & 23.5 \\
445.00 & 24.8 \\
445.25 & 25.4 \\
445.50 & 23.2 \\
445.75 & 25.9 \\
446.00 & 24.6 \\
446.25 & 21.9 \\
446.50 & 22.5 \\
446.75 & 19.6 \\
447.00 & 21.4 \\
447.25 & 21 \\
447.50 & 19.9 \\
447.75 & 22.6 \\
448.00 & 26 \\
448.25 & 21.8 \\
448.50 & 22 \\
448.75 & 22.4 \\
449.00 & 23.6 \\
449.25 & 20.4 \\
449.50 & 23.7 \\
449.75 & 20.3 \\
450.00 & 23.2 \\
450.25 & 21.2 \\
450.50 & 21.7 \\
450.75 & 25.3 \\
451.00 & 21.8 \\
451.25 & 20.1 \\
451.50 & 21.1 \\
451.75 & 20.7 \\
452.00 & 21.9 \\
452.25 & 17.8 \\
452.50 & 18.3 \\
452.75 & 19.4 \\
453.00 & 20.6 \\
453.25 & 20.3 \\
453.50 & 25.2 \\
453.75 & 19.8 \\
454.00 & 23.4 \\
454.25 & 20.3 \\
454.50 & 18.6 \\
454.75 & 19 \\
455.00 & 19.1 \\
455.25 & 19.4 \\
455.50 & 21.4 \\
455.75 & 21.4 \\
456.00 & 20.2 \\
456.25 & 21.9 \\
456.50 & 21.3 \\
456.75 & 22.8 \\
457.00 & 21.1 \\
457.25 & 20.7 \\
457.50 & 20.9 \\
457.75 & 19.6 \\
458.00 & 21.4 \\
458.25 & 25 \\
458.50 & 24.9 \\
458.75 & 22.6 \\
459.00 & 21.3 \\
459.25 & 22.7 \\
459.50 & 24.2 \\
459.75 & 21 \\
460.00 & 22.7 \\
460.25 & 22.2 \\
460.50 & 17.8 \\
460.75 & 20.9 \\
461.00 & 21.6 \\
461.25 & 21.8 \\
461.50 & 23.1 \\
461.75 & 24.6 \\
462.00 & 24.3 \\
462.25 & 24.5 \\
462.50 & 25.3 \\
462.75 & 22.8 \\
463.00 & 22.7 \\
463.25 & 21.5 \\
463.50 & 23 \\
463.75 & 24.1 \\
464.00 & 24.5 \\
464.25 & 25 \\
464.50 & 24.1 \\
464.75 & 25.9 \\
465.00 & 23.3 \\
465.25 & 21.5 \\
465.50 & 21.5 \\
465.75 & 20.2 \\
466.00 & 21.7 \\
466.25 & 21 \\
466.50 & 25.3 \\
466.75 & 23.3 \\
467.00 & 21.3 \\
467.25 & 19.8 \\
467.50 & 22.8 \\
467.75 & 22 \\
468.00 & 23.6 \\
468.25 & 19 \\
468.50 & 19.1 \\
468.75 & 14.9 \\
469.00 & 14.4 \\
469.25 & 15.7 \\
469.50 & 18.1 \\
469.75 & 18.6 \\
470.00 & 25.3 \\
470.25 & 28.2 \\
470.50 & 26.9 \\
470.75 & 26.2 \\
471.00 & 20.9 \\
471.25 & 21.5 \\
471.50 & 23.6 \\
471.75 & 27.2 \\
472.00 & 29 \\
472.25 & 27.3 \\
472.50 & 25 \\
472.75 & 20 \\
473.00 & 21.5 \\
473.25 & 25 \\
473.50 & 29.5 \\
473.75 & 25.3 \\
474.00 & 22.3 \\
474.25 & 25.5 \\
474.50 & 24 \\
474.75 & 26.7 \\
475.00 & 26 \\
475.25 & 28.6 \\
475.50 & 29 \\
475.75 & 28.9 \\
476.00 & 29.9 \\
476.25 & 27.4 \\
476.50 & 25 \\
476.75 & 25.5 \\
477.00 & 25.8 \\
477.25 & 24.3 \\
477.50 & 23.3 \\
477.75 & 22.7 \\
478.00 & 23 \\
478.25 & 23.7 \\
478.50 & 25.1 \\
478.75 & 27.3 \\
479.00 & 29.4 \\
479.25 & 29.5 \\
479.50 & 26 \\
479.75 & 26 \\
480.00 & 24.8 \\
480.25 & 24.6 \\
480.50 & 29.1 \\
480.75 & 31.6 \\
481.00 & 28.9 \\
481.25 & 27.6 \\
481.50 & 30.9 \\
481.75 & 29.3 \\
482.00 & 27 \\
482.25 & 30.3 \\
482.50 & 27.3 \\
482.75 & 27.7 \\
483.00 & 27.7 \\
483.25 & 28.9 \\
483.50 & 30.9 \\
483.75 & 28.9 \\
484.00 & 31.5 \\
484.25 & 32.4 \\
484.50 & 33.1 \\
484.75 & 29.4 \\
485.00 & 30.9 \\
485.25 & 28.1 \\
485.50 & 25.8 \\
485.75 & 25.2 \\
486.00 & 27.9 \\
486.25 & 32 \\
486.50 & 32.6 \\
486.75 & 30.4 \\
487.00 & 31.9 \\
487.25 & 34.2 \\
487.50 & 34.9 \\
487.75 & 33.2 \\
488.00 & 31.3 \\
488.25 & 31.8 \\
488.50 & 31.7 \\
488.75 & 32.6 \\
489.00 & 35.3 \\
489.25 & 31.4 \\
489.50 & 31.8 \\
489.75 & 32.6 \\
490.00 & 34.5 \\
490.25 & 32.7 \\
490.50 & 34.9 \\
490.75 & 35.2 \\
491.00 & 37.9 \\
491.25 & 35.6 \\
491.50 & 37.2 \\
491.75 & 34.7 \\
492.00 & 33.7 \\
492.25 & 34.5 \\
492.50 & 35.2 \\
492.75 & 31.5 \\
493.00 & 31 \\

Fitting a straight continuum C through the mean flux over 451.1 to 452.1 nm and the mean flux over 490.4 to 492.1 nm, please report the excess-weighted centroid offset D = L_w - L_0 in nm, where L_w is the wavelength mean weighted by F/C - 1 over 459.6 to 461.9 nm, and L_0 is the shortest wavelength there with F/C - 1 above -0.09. 0.61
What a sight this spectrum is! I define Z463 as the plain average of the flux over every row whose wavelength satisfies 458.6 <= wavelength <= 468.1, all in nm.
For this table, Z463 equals 23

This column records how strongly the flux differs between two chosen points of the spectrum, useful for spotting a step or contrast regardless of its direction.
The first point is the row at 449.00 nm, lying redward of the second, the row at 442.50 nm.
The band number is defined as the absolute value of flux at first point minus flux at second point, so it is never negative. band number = 4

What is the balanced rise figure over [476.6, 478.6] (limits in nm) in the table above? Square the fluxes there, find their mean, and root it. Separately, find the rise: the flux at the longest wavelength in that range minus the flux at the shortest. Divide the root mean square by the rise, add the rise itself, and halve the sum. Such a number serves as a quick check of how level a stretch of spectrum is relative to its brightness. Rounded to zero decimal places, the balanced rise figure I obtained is -30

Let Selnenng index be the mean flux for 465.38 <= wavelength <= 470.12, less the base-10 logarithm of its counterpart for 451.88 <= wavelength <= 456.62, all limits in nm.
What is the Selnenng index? 19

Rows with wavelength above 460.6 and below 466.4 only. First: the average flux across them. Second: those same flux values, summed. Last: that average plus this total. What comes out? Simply 552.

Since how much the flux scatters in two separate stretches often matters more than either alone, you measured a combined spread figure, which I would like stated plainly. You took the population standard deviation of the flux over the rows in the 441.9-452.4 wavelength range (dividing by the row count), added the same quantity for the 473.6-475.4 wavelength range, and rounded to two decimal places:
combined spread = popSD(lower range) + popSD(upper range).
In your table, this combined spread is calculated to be 4.11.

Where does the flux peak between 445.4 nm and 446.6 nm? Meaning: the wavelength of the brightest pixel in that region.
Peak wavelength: 445.75 nm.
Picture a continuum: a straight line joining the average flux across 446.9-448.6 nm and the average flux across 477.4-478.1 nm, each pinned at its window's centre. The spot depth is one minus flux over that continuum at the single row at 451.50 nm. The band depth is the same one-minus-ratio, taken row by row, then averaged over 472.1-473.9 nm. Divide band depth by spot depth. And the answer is -2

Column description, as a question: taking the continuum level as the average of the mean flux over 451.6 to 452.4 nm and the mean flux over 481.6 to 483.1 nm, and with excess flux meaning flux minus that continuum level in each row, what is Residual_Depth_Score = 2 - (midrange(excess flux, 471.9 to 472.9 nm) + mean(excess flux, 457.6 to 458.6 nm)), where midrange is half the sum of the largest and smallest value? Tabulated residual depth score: 3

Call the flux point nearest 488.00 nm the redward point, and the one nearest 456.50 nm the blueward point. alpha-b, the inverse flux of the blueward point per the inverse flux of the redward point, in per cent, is 147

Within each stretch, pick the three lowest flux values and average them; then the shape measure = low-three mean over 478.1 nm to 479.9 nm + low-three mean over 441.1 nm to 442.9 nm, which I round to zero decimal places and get 45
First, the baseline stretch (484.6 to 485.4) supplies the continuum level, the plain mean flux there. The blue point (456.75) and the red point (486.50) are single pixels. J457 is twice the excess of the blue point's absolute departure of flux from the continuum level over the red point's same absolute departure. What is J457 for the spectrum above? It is 7.1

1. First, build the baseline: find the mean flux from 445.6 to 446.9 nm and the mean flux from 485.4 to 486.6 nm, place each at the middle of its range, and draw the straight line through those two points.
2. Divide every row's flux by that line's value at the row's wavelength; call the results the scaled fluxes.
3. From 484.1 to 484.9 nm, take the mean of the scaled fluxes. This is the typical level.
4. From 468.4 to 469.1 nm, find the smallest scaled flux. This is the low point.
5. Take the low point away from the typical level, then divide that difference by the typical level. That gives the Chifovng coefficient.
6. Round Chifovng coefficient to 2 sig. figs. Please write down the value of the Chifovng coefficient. 0.51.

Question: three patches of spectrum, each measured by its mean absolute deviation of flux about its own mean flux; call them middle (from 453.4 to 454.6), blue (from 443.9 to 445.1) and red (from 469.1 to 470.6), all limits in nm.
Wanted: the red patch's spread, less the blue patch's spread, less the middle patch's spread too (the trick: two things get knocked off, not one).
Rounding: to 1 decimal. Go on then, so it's -1.4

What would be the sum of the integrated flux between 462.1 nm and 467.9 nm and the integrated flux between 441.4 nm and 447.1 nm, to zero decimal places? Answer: 257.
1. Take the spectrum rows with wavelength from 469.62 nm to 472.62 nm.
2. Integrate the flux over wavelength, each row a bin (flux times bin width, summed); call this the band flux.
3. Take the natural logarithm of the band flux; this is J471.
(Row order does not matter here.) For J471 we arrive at 4.32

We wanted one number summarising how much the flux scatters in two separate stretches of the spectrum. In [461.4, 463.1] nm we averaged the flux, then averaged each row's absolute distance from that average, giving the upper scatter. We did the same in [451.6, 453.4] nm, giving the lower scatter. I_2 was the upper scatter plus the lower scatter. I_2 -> 2.05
